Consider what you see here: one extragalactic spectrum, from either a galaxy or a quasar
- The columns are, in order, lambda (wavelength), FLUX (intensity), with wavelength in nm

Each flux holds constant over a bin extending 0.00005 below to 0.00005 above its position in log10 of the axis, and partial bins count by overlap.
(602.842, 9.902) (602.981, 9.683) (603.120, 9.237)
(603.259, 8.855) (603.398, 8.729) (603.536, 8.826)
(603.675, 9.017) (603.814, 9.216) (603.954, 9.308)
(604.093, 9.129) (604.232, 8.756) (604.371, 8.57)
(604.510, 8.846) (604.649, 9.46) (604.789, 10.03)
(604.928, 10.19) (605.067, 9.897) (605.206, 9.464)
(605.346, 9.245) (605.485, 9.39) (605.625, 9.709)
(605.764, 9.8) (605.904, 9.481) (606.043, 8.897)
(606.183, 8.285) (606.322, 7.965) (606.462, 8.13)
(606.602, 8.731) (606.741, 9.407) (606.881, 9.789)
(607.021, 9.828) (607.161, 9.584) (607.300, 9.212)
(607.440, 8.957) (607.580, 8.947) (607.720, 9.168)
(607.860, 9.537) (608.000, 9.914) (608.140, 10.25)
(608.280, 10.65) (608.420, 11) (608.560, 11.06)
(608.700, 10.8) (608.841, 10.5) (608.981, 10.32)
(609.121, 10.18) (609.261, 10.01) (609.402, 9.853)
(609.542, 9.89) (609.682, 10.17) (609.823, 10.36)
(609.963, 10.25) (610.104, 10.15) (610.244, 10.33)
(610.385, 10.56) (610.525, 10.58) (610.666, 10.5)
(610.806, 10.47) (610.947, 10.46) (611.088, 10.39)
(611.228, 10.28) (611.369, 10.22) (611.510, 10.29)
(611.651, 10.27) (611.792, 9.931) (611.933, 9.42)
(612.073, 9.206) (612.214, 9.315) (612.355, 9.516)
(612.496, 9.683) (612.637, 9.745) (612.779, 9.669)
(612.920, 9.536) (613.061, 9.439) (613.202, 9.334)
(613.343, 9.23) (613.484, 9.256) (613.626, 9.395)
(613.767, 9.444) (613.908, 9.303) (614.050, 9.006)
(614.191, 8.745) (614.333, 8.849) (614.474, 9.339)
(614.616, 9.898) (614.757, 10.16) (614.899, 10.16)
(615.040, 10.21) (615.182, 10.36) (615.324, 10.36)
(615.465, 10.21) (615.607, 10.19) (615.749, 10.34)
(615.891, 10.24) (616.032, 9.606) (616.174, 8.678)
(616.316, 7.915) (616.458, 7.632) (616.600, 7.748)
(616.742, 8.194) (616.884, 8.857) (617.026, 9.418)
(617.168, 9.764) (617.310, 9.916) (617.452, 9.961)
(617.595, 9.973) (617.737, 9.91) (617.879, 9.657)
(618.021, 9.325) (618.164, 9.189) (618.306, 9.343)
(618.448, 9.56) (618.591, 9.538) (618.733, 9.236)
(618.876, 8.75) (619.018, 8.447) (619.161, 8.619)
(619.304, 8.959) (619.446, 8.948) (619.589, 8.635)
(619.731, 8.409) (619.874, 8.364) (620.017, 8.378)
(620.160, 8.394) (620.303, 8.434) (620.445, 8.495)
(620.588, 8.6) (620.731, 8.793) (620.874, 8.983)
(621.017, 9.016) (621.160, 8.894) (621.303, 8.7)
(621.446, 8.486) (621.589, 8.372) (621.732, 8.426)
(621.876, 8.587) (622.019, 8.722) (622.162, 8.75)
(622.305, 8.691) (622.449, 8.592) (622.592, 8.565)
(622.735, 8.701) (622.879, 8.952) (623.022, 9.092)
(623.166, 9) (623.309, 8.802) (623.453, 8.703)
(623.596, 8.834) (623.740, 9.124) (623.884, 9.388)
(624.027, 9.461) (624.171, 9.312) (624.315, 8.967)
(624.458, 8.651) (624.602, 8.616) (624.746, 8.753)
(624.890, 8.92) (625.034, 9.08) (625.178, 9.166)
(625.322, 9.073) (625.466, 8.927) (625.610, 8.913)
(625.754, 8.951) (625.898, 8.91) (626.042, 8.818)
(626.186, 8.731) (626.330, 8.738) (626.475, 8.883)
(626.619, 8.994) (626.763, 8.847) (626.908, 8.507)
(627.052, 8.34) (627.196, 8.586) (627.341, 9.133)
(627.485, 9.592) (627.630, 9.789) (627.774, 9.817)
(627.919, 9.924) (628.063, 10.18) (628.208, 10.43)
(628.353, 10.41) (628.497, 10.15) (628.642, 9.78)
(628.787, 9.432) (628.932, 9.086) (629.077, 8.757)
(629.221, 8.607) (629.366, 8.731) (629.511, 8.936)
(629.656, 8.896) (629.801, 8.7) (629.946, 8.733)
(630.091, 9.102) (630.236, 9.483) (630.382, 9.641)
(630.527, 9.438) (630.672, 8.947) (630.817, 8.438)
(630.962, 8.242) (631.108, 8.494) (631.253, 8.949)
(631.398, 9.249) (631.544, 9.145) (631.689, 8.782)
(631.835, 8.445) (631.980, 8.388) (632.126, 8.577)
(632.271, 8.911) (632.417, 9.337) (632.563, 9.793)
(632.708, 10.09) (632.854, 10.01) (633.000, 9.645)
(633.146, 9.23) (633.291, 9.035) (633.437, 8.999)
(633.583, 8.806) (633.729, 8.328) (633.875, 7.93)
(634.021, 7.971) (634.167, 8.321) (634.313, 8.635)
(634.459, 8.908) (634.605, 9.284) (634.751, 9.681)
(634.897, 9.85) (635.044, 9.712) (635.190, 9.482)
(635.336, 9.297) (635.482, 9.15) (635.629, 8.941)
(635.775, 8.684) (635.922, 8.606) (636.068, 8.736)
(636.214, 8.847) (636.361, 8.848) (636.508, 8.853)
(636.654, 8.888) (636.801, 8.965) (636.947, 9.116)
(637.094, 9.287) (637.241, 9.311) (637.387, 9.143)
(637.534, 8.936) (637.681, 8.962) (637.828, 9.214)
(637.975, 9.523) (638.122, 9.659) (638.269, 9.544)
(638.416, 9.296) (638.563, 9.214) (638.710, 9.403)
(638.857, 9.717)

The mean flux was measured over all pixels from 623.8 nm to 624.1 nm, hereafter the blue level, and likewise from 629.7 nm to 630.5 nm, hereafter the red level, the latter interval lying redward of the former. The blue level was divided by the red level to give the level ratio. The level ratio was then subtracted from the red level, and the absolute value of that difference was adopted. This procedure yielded 8.1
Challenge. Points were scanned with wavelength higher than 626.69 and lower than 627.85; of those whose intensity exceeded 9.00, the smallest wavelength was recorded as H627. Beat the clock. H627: 627.341 nm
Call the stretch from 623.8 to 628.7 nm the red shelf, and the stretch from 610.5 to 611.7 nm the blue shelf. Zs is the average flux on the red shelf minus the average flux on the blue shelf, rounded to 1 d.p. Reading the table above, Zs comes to -1.2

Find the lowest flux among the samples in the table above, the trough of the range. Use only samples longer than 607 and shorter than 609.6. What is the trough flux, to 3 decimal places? 8.947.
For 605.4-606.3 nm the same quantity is 8.285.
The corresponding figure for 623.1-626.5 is 8.616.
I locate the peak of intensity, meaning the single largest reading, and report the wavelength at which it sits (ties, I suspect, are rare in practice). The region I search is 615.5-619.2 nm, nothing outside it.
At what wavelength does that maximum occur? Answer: 615.749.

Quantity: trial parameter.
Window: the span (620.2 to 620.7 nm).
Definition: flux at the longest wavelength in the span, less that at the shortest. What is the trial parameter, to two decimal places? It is 0.17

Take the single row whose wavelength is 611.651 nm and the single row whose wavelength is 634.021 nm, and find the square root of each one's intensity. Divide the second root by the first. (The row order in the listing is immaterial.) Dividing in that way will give 0.88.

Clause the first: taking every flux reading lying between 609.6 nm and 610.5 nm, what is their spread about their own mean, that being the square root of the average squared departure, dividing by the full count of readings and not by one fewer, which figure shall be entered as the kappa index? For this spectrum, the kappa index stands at 0.14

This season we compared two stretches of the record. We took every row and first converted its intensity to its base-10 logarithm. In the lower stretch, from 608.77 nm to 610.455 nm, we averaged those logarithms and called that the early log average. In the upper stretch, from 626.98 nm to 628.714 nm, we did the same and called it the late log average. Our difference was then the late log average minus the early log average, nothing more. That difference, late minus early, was -0.024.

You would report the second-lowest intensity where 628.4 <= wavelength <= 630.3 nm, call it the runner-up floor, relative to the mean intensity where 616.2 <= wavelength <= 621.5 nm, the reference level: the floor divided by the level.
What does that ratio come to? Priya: 0.98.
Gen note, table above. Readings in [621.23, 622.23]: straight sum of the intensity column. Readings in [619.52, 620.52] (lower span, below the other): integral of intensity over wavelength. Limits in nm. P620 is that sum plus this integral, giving 68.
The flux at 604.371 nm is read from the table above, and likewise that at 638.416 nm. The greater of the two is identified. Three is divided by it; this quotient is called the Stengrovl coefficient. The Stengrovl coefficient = 0.323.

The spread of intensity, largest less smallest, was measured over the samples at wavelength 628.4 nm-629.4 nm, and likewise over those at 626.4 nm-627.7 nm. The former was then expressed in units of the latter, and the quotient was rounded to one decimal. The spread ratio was 1.1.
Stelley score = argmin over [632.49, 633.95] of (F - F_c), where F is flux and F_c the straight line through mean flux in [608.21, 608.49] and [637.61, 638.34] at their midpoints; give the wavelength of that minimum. 633.875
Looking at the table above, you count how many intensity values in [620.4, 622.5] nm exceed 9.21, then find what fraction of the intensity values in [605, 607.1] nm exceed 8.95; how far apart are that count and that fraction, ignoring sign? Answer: 0.7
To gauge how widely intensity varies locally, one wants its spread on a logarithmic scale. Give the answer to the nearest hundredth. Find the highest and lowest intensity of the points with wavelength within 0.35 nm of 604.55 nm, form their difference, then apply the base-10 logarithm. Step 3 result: 0.16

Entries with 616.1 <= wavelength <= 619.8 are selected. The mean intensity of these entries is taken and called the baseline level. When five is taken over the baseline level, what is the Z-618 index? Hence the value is 0.554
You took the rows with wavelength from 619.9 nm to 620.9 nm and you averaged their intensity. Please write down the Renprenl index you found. 8.6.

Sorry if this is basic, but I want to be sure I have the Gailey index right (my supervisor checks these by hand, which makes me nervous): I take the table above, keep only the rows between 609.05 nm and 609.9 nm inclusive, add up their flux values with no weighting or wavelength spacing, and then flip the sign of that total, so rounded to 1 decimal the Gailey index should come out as -60.5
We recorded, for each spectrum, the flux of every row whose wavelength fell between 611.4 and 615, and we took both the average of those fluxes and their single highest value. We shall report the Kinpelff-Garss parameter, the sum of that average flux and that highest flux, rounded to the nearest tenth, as 19.8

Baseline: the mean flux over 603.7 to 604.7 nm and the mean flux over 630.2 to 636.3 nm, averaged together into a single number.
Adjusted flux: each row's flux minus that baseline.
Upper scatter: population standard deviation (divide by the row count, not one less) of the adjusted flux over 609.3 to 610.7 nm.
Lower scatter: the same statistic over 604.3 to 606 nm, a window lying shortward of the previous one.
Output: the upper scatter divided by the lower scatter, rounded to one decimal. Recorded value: 0.5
